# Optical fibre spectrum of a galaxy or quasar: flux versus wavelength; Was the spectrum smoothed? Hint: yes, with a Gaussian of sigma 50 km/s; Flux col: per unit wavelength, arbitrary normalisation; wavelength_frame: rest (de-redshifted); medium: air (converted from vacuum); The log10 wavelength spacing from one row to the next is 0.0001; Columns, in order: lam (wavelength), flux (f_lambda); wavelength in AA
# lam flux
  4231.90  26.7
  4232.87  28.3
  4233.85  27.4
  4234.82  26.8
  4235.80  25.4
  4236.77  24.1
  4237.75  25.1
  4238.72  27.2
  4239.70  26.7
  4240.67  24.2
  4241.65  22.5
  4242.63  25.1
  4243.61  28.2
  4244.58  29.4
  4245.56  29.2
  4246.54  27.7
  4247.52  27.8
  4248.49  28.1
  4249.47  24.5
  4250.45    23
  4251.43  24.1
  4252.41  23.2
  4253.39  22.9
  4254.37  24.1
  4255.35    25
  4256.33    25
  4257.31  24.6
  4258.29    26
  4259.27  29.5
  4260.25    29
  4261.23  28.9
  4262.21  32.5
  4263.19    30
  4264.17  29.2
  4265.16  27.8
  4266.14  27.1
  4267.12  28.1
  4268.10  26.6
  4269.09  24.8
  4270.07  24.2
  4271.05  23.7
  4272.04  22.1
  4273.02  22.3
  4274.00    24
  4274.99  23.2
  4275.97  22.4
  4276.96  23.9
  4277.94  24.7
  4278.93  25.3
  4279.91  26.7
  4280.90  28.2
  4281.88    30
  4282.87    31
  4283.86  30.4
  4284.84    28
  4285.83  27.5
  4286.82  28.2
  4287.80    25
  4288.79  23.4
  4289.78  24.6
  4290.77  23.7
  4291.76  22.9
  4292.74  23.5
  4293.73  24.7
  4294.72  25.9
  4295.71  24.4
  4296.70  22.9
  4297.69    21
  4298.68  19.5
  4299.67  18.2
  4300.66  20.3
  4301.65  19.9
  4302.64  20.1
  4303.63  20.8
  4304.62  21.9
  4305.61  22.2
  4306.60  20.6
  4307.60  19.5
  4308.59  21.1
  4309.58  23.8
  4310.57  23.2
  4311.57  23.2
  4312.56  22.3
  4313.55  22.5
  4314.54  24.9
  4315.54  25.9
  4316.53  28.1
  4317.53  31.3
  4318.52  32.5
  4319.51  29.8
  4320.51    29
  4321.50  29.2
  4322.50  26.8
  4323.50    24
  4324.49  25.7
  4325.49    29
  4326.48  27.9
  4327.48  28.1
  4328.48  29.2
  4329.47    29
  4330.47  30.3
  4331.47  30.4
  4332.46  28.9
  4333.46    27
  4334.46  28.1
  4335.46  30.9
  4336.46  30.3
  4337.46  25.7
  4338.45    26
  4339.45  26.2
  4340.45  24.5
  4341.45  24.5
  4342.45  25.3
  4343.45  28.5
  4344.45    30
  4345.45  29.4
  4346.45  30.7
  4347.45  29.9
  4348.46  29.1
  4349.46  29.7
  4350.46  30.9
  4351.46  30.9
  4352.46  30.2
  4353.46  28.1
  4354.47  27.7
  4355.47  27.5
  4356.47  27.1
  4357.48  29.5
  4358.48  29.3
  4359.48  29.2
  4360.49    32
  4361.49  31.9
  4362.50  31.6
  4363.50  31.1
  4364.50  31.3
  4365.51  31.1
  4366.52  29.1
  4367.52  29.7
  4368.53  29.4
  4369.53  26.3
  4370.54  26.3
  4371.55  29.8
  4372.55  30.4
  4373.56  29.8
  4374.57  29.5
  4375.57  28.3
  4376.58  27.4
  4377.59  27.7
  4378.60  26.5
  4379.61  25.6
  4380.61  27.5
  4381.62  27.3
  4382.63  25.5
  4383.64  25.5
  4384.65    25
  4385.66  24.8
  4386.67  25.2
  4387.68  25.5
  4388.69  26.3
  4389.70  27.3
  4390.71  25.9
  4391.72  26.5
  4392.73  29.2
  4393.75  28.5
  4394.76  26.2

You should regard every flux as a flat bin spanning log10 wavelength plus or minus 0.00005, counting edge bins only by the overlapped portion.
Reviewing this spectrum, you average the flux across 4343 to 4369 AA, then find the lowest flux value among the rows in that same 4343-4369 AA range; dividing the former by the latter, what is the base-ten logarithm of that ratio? 0.041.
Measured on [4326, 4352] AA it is 0.066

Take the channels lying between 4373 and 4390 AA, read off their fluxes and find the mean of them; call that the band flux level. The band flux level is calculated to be 26.7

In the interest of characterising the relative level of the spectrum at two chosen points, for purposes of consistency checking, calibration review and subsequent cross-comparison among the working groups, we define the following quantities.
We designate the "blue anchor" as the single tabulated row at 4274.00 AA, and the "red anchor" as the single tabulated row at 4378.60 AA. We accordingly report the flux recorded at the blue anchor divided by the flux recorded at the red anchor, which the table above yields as 0.91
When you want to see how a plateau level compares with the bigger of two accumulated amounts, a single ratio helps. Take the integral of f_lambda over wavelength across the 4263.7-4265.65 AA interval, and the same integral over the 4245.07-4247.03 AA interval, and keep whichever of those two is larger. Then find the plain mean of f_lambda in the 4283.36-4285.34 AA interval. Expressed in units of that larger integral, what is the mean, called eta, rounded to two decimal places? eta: 0.52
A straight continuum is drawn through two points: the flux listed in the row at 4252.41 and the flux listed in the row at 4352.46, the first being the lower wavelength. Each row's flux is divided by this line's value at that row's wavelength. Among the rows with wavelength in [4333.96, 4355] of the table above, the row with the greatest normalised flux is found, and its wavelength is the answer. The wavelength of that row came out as 4335.46 AA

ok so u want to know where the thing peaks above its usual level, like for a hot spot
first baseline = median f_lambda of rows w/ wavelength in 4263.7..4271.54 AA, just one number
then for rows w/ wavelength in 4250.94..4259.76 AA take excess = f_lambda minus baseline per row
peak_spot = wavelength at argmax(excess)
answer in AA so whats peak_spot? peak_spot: 4259.27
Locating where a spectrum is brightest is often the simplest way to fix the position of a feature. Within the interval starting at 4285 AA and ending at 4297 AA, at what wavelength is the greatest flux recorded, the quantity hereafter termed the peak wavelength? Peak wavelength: 4286.82 AA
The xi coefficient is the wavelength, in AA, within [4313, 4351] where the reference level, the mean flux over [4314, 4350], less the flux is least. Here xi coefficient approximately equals 4318.52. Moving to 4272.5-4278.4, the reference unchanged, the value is 4277.94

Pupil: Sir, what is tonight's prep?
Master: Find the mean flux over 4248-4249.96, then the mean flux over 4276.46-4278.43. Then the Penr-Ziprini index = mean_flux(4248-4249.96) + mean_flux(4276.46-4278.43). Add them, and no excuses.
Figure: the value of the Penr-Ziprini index 51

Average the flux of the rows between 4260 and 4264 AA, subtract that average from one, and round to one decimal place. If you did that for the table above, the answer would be -29.1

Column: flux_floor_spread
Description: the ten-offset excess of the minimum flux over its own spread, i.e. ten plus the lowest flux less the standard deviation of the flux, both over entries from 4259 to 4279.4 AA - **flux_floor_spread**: 29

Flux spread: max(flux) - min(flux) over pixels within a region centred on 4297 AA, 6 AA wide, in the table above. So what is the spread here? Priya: 7.7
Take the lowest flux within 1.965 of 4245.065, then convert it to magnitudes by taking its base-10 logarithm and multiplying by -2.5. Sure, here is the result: -3.61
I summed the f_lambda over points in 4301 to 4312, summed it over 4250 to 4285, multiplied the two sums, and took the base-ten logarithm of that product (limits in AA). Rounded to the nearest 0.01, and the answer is 5.35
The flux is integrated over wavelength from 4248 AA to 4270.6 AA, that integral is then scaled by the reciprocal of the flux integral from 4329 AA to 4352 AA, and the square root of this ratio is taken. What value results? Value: 0.954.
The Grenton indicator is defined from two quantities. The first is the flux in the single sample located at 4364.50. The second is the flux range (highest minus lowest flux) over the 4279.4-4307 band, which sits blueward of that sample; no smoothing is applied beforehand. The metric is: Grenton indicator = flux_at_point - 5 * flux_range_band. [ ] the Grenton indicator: -33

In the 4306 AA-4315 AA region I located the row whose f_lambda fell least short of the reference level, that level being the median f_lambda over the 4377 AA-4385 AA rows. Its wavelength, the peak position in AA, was 4314.54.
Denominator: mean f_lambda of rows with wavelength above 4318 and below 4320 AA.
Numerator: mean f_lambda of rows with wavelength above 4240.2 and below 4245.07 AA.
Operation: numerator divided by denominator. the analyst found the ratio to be 0.83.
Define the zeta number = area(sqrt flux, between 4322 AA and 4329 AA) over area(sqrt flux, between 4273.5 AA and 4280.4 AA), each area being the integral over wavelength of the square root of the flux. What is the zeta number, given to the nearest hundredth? 1.07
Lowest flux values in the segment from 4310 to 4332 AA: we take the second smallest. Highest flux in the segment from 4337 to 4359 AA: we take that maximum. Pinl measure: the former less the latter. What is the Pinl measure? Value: -8.4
